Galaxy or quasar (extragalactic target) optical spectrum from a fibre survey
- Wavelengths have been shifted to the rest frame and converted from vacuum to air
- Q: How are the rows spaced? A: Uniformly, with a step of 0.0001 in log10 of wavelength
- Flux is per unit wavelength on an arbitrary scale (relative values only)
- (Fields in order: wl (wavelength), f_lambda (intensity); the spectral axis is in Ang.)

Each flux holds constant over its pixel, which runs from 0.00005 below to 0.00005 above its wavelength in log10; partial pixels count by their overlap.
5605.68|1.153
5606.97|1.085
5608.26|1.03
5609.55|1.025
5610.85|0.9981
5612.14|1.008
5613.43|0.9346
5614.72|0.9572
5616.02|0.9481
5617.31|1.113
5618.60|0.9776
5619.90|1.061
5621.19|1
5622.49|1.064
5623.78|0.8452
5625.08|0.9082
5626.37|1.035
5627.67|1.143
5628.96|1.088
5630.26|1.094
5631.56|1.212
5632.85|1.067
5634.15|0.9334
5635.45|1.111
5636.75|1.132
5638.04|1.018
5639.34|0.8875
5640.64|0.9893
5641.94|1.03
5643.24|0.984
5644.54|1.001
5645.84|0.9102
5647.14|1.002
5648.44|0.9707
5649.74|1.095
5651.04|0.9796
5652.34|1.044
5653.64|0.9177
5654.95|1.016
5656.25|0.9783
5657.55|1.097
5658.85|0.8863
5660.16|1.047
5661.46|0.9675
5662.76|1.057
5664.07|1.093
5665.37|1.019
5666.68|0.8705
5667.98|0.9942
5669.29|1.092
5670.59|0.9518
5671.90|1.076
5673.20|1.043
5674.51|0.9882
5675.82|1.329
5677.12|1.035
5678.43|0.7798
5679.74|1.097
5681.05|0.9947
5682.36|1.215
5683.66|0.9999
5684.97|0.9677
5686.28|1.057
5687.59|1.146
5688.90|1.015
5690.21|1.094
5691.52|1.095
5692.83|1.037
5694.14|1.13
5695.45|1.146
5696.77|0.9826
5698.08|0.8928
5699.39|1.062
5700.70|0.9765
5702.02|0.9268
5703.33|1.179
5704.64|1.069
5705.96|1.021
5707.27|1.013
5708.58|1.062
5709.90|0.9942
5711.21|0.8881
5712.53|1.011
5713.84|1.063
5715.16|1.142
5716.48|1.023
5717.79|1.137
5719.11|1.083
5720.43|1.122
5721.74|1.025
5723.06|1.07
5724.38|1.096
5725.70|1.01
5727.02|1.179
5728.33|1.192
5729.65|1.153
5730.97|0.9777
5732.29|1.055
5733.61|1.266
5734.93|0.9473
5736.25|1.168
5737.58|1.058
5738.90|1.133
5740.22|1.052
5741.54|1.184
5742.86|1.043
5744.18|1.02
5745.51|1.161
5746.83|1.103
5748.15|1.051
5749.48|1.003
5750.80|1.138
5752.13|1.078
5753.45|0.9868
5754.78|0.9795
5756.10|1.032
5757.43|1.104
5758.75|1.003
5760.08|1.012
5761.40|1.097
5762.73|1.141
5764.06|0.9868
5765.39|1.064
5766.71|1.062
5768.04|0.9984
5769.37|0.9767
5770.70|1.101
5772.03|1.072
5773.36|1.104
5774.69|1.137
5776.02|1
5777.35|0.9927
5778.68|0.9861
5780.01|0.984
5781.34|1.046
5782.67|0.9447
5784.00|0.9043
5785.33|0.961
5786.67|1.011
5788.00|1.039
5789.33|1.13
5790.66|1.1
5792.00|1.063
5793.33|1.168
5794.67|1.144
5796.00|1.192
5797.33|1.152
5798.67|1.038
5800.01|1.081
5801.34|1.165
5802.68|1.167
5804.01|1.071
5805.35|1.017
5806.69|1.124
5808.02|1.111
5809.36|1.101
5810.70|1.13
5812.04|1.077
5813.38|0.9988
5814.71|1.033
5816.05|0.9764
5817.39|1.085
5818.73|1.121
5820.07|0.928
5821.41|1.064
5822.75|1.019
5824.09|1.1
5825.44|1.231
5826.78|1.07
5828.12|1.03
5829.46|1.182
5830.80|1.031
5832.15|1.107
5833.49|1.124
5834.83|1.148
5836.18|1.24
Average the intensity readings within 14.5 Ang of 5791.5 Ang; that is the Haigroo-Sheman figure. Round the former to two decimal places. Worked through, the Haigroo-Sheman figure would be 1.06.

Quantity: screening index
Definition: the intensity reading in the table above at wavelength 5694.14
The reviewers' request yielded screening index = 1.13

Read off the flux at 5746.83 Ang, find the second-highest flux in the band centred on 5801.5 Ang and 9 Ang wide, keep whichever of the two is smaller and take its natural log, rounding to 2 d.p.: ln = 0.10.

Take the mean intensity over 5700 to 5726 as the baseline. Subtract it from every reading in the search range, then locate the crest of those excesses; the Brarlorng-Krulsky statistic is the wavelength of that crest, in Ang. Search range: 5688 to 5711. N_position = 5703.33 Ang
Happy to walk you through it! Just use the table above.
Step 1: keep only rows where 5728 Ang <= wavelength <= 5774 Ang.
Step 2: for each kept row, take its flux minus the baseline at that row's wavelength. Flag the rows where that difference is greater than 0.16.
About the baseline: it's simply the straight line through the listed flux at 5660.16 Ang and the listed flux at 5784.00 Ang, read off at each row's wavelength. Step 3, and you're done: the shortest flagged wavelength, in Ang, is 5728.33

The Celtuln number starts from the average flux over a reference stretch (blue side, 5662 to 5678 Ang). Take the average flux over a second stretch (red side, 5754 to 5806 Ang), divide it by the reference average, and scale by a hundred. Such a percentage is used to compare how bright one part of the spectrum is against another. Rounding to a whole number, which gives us 101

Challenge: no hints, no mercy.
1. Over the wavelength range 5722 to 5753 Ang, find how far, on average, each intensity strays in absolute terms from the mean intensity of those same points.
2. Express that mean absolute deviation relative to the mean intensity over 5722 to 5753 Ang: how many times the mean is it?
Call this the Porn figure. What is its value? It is 0.060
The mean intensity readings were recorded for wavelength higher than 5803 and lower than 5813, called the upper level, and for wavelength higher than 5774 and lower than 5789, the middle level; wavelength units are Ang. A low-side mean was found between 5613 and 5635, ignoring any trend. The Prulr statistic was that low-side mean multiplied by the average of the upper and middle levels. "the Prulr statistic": 1.07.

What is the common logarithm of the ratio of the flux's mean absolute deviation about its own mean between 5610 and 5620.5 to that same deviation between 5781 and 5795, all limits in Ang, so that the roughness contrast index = -0.17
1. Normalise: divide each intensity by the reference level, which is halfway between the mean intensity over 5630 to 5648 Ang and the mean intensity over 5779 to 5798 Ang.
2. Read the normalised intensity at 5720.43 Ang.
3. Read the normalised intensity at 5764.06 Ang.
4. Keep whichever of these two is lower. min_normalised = 0.95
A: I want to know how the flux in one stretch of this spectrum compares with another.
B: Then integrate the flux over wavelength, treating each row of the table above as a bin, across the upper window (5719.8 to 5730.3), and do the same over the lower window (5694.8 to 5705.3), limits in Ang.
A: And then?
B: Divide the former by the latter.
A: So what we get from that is 1.08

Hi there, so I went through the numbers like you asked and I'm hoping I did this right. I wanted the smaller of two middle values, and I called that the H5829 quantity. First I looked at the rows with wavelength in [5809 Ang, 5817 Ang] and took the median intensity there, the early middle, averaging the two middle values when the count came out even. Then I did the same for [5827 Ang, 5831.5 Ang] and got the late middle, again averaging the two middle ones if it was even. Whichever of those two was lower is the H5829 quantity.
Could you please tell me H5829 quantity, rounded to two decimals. 1.03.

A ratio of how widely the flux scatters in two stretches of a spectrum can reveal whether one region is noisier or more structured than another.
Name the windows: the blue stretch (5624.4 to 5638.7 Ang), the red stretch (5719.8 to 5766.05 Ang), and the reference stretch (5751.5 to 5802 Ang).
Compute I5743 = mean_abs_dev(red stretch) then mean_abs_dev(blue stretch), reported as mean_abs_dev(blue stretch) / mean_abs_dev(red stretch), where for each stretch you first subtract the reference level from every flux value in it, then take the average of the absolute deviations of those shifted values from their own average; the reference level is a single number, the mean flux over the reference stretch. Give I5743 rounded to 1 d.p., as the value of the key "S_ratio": 1.1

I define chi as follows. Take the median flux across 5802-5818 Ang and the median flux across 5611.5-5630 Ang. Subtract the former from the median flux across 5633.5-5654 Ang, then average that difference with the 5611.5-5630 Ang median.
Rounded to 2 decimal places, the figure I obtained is 0.46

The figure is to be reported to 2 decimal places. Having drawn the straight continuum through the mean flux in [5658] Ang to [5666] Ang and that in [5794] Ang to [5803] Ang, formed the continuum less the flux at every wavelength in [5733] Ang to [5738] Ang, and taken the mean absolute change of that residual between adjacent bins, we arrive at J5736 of 0.22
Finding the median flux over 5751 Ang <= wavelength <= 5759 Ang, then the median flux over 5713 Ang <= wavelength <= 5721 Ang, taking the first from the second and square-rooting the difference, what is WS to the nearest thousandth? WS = 0.292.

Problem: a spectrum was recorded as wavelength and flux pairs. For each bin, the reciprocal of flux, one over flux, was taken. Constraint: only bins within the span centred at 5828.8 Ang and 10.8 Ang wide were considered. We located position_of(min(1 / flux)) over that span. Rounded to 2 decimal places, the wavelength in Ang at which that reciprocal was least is 5825.44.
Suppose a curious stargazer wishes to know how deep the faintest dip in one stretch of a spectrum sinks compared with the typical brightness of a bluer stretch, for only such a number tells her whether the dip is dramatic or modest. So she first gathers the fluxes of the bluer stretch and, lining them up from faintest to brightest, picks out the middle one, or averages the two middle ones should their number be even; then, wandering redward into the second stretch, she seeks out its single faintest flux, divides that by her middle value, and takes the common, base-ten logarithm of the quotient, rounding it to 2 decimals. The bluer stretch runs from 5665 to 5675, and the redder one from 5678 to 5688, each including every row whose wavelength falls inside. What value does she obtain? -0.11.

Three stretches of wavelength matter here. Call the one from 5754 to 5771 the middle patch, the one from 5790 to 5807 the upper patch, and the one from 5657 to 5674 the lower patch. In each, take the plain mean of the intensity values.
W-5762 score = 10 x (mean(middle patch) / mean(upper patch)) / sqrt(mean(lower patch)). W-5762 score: 9.3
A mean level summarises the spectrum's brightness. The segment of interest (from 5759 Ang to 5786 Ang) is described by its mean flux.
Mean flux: 1.03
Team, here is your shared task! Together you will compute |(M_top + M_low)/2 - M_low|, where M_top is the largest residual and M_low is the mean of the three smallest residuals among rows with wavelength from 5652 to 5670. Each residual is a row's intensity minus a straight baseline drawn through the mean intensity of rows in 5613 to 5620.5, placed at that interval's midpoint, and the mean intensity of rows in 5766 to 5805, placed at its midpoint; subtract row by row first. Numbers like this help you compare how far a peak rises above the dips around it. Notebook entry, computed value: 0.10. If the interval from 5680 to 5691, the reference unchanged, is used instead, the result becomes 0.11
